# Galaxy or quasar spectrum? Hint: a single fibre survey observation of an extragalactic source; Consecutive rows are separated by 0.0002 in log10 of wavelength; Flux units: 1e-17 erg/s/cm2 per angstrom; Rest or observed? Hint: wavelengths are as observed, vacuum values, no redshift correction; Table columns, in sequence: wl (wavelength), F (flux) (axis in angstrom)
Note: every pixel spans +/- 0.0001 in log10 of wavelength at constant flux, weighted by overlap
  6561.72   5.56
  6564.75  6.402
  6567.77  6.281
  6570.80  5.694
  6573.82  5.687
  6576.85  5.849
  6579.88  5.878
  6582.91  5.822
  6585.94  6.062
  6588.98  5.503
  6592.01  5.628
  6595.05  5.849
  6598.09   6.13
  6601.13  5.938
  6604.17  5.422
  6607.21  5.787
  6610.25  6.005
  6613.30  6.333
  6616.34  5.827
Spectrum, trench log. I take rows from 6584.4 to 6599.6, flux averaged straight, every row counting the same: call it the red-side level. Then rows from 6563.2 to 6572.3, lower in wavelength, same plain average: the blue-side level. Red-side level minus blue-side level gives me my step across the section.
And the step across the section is -0.29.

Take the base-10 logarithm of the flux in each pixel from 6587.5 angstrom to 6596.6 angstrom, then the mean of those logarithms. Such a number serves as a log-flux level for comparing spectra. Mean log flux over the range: 0.753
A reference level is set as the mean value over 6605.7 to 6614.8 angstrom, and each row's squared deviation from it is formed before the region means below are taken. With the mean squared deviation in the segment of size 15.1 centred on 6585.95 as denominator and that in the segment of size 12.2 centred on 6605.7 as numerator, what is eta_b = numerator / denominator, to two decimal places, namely 1.07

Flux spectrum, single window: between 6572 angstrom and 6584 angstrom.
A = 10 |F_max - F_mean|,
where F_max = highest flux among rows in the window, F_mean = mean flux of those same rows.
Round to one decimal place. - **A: 0.7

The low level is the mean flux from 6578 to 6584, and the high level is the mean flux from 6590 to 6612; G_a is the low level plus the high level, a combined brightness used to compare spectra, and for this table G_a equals 11.7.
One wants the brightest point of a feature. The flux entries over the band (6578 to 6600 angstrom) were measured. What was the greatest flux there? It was 6.13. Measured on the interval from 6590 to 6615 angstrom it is 6.333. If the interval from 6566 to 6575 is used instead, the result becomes 6.281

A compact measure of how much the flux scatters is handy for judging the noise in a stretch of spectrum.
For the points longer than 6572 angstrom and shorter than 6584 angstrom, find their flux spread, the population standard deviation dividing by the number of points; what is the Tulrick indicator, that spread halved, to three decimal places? 0.037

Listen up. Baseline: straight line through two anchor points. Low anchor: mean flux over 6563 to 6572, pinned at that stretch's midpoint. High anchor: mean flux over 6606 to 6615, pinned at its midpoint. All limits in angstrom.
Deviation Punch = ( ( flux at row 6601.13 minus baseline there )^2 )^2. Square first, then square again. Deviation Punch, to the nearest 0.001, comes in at 0.000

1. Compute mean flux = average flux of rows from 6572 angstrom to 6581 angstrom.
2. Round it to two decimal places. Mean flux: 5.80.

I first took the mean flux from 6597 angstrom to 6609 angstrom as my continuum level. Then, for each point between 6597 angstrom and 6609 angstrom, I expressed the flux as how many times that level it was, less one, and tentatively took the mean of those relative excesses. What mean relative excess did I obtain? 0.000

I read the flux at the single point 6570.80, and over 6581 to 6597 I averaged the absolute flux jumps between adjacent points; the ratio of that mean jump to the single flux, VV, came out 0.050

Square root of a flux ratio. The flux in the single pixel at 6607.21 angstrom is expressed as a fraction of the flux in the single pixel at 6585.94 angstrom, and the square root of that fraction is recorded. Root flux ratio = 0.98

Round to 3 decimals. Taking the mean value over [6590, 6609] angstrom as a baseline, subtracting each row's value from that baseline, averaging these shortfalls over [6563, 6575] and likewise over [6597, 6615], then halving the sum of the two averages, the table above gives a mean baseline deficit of -0.184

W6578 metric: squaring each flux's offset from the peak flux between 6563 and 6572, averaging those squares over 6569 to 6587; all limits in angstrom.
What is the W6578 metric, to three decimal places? 0.341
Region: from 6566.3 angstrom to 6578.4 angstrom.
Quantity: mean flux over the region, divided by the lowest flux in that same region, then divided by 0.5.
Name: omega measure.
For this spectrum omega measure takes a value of 2.07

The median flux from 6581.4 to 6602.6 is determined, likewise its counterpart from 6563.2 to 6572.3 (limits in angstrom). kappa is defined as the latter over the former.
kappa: 1.07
